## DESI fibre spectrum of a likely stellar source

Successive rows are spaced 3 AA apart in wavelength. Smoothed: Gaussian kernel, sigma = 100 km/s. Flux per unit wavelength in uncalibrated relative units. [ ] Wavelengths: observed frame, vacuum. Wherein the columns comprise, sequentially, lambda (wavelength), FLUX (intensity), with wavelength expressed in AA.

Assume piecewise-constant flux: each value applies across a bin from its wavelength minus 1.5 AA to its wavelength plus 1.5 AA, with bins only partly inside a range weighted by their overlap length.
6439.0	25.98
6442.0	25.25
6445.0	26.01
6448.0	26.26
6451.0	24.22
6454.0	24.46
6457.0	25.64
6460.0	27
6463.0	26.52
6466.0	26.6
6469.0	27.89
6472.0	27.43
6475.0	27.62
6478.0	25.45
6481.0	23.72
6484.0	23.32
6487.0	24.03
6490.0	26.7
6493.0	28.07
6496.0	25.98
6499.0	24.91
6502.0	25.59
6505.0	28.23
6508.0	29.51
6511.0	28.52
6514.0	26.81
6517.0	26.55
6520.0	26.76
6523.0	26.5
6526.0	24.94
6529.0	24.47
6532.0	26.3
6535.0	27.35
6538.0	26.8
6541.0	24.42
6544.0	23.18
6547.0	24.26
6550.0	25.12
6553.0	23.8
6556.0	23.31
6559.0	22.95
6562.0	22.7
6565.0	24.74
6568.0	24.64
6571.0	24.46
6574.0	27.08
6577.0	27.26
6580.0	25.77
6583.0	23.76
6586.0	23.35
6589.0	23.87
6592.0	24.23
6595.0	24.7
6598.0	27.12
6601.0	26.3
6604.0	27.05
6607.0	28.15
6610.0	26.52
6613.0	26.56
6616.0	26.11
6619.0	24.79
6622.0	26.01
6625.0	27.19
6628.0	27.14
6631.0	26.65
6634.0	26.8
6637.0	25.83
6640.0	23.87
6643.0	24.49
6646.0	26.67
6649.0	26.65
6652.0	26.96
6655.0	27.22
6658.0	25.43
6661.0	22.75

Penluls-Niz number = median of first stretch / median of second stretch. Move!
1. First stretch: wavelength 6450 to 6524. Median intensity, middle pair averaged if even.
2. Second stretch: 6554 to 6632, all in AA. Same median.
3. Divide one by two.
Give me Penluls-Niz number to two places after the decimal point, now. 1.03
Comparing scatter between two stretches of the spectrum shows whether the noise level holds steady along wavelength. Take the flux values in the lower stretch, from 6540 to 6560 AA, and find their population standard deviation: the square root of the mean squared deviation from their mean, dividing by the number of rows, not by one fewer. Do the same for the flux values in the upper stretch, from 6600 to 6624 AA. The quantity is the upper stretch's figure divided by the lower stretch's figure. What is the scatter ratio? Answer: 1.2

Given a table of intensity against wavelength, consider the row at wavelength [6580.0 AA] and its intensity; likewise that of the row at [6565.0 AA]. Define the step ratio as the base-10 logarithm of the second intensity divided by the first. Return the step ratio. -0.02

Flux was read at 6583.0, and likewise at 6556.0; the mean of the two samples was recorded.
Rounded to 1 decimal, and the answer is 23.5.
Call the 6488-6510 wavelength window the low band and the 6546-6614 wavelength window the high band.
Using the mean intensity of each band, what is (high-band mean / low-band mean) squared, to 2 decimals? 0.87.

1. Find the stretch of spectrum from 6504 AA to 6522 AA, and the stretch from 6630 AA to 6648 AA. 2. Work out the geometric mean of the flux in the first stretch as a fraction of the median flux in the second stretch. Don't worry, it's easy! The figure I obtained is 1.06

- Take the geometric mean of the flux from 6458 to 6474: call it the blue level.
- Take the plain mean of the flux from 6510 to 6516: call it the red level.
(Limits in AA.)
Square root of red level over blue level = 1.01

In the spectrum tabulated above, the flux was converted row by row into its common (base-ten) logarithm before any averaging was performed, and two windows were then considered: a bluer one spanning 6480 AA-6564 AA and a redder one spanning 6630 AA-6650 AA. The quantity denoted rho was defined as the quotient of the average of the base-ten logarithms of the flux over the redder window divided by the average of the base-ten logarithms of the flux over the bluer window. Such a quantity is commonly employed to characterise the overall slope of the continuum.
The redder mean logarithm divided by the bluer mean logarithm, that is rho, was 1.00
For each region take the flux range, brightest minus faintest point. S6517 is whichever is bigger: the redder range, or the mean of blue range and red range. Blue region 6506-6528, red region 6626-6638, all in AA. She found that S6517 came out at 2.94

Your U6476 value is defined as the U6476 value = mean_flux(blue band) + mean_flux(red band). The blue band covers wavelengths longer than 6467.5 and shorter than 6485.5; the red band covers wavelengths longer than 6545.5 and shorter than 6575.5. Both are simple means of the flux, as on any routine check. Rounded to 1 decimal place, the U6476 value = 50.2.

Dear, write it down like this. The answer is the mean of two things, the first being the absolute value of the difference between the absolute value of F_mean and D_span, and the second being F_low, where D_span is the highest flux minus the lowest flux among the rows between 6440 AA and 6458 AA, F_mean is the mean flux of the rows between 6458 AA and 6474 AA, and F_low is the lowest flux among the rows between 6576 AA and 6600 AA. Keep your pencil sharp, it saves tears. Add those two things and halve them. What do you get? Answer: 24.2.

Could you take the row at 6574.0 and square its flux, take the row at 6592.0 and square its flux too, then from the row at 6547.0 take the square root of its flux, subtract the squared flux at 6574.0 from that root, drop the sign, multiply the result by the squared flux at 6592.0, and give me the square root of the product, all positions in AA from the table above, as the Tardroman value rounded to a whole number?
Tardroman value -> 654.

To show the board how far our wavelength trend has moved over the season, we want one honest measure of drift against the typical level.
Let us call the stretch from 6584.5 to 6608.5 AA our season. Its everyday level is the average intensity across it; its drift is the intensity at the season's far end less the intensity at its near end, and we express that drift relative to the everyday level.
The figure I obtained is 0.19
